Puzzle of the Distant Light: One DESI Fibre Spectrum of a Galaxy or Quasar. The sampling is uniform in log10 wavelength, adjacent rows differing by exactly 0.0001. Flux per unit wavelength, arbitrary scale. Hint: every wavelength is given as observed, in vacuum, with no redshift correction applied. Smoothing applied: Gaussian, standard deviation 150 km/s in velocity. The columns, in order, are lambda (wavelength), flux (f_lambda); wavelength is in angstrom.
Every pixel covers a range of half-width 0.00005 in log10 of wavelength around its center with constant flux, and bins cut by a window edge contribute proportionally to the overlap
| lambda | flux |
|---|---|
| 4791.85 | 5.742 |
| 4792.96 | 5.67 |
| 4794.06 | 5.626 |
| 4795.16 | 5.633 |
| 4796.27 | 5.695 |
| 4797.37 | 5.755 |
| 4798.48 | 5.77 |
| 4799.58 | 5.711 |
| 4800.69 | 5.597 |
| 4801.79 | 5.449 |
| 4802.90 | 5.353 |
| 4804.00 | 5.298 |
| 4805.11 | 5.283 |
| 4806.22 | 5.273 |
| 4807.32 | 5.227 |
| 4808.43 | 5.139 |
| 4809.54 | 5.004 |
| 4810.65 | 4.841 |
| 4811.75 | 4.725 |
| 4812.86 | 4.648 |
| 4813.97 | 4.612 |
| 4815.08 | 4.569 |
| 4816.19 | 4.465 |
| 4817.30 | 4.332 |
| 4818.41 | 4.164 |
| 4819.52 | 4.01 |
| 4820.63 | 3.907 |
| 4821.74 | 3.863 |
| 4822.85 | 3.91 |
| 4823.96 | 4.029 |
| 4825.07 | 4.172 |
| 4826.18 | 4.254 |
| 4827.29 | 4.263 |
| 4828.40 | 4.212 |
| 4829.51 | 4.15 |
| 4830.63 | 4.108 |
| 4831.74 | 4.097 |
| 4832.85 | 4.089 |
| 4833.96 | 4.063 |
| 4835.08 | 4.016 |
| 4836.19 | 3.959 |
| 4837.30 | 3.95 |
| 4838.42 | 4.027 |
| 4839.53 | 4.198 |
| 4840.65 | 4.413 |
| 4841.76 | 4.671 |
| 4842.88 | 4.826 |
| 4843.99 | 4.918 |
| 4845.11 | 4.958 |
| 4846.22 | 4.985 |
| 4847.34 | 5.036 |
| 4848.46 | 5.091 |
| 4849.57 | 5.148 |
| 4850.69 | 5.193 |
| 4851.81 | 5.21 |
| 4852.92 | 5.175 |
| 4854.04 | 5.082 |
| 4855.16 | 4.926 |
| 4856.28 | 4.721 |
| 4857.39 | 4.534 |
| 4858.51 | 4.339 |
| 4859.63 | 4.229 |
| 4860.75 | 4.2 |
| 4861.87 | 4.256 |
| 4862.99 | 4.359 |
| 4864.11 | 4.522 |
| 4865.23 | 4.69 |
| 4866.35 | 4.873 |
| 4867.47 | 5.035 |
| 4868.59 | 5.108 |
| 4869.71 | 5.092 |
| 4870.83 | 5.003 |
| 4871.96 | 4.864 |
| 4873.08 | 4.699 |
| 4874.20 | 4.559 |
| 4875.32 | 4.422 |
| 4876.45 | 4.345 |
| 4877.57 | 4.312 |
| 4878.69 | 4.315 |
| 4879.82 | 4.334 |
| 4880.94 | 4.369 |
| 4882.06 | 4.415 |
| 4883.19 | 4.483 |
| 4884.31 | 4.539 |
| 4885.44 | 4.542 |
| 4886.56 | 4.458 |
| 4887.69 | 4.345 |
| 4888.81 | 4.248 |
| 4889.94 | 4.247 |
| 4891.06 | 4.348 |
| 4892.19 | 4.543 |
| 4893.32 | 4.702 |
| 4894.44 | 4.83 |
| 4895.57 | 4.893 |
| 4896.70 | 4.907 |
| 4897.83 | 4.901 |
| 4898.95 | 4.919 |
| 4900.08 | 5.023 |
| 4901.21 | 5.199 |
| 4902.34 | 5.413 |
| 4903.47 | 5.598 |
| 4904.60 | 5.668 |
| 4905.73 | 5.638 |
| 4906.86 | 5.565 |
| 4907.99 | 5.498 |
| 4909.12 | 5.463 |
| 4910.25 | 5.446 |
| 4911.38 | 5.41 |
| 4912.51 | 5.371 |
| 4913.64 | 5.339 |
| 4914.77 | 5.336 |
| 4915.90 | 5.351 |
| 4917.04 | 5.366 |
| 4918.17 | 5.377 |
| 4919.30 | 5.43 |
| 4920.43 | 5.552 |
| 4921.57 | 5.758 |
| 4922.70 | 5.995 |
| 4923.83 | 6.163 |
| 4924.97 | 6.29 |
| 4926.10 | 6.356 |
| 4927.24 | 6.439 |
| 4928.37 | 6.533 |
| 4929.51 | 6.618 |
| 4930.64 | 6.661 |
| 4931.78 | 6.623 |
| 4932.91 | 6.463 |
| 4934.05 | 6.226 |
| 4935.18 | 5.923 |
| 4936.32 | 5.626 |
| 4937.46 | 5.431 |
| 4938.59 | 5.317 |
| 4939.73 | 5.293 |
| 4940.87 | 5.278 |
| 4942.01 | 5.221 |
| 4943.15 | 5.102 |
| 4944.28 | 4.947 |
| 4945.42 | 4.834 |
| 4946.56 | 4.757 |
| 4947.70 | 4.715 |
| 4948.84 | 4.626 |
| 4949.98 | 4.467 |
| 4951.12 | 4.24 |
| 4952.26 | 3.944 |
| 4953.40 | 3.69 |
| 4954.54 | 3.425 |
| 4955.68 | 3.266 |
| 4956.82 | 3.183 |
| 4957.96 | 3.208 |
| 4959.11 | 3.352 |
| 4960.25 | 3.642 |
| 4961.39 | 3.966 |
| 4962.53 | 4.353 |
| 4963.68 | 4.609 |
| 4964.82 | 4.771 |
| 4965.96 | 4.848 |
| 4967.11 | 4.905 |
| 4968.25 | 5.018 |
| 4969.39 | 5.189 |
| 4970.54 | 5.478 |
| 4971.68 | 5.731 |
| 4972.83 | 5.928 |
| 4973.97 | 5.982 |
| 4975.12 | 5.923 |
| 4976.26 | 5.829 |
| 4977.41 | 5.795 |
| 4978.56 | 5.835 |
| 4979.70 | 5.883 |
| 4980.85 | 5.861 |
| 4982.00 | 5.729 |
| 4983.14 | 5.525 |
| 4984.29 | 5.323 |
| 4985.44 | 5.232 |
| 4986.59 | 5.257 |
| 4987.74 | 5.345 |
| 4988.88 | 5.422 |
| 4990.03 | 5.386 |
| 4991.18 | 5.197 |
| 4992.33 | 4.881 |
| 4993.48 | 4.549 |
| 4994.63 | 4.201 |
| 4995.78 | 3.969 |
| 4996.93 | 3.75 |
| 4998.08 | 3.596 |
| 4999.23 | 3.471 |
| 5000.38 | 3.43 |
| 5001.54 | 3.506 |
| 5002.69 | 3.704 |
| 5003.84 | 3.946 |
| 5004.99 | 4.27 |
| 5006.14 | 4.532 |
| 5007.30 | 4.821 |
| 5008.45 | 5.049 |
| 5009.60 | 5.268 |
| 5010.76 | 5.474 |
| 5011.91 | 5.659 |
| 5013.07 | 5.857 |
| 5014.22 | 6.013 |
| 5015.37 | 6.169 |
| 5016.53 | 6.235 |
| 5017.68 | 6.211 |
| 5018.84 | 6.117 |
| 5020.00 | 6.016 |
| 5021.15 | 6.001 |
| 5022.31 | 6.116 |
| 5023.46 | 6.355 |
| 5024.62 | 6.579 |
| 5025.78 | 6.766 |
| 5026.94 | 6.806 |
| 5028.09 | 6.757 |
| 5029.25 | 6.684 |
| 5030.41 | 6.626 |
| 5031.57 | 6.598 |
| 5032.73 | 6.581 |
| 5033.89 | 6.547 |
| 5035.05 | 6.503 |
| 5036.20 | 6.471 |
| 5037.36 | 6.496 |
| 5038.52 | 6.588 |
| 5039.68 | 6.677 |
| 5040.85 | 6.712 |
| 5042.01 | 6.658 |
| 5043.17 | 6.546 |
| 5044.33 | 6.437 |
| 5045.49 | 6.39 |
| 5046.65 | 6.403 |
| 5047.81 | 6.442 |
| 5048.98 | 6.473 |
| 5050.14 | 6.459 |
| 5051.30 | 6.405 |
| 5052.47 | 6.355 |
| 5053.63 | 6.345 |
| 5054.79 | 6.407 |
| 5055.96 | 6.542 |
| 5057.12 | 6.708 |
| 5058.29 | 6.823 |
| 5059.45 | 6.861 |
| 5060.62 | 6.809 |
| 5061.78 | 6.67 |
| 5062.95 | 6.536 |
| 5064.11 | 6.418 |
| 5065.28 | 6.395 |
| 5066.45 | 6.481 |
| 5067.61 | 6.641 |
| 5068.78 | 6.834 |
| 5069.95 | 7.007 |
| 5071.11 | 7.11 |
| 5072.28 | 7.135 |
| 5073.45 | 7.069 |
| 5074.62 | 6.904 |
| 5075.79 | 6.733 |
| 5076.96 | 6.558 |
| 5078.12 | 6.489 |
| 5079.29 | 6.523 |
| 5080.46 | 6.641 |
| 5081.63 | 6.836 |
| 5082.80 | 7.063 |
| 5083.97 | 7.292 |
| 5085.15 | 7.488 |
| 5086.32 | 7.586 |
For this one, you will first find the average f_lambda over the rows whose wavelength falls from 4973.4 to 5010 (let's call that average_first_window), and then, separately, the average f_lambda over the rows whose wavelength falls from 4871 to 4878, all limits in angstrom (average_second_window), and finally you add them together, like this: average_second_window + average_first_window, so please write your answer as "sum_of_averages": 9.4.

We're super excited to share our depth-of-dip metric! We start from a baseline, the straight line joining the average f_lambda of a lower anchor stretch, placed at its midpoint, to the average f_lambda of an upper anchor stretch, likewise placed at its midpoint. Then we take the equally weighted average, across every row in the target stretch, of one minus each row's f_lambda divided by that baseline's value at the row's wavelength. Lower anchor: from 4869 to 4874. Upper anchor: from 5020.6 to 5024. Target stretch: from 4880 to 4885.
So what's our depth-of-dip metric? 0.11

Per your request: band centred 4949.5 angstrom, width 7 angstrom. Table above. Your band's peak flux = 4.757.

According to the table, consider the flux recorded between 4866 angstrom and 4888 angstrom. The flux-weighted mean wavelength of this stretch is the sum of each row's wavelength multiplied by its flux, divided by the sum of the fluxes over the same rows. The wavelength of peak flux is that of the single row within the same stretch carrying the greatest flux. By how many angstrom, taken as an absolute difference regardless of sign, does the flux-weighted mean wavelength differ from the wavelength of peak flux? 8.1 angstrom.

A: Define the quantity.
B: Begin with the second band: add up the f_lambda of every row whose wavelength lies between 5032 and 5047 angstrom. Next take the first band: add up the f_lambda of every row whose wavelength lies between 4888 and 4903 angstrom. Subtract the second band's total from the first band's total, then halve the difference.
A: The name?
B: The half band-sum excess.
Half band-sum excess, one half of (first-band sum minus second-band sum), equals -11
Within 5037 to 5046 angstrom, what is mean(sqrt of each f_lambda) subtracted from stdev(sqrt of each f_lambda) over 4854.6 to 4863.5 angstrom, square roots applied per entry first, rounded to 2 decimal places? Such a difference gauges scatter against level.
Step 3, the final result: -2.50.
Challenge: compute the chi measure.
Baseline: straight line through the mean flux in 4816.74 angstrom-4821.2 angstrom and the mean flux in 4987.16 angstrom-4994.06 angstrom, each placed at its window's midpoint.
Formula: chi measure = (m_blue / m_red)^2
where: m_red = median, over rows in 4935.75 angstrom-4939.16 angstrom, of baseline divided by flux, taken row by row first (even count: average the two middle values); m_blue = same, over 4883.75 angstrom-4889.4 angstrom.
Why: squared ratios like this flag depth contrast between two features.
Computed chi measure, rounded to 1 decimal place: 1.3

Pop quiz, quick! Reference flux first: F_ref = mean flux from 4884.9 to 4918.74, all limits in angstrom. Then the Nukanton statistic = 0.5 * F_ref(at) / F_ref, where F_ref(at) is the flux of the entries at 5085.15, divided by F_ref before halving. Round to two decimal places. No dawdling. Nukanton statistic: 0.74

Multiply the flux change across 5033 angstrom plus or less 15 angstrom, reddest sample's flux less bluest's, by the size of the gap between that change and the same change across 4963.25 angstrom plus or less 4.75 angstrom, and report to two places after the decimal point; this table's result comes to 0.40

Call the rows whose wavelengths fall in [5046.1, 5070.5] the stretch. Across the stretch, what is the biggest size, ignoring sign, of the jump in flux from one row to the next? 0.19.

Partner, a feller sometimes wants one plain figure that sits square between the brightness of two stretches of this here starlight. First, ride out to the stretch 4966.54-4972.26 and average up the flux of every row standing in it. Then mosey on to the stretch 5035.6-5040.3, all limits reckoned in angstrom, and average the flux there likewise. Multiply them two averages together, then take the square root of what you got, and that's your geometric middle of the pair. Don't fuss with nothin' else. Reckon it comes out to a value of 5.9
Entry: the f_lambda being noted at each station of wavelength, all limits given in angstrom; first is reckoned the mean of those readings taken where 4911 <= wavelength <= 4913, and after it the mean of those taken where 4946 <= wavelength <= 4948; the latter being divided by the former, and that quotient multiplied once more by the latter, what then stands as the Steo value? 4.16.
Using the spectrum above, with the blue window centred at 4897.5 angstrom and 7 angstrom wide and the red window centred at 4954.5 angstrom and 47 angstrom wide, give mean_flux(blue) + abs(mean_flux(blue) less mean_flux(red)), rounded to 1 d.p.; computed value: 4.9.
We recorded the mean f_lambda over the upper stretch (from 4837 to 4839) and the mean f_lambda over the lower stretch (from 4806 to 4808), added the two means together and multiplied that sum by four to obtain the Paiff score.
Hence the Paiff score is 37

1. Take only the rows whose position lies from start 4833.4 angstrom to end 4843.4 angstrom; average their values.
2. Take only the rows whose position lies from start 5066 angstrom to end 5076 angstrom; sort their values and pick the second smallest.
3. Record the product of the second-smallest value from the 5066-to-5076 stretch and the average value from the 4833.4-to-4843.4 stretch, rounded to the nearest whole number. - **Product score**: 28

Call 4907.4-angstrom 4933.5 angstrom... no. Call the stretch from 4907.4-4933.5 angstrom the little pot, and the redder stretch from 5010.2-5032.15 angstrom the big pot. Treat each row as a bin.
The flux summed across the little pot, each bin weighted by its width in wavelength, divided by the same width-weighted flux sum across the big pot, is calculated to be 1.1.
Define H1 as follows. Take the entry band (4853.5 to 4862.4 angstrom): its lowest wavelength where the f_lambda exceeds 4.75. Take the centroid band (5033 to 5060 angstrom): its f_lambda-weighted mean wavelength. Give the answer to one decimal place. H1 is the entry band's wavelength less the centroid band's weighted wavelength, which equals -192.6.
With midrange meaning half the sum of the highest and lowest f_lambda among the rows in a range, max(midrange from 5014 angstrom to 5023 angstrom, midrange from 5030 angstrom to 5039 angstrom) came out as 6.5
